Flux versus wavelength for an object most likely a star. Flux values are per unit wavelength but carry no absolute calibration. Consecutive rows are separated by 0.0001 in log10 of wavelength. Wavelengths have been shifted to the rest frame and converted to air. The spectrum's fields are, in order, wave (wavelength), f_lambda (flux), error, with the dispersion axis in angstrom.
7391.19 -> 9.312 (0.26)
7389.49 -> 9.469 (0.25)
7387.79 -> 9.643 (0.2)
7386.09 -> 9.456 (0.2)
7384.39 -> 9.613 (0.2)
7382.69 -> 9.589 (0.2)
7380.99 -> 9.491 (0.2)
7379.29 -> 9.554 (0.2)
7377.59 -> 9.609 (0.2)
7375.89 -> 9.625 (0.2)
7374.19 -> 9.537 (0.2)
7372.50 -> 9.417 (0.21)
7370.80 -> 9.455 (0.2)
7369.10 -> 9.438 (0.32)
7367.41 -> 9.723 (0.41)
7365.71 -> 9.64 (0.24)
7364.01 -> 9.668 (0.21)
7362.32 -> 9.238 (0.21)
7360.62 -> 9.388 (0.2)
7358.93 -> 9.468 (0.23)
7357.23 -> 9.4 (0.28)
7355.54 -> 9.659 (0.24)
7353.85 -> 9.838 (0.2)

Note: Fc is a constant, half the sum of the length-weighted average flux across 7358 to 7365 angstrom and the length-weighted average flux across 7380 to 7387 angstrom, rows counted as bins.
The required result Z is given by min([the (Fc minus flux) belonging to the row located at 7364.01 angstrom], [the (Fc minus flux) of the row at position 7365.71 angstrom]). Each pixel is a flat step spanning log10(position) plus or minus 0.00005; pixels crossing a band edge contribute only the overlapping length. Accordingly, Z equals -0.18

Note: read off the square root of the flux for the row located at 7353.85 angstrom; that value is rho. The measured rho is 3.14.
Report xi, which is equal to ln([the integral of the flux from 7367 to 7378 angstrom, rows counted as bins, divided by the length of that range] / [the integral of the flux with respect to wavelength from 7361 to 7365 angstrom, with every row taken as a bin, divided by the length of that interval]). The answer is 0.010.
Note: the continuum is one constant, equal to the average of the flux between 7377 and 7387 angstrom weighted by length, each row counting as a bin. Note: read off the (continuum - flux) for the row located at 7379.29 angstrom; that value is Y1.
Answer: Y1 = 0.00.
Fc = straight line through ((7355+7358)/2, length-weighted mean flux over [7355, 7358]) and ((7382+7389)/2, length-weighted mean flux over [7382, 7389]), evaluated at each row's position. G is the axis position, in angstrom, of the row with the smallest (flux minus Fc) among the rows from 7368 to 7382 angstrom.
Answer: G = 7372.50 angstrom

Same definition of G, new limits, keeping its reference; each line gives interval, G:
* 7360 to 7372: 7362.32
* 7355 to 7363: 7362.32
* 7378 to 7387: 7386.09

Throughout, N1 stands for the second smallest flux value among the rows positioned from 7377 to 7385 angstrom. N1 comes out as 9.554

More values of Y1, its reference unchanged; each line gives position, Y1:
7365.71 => -0.09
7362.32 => 0.31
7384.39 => -0.06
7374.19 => 0.01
